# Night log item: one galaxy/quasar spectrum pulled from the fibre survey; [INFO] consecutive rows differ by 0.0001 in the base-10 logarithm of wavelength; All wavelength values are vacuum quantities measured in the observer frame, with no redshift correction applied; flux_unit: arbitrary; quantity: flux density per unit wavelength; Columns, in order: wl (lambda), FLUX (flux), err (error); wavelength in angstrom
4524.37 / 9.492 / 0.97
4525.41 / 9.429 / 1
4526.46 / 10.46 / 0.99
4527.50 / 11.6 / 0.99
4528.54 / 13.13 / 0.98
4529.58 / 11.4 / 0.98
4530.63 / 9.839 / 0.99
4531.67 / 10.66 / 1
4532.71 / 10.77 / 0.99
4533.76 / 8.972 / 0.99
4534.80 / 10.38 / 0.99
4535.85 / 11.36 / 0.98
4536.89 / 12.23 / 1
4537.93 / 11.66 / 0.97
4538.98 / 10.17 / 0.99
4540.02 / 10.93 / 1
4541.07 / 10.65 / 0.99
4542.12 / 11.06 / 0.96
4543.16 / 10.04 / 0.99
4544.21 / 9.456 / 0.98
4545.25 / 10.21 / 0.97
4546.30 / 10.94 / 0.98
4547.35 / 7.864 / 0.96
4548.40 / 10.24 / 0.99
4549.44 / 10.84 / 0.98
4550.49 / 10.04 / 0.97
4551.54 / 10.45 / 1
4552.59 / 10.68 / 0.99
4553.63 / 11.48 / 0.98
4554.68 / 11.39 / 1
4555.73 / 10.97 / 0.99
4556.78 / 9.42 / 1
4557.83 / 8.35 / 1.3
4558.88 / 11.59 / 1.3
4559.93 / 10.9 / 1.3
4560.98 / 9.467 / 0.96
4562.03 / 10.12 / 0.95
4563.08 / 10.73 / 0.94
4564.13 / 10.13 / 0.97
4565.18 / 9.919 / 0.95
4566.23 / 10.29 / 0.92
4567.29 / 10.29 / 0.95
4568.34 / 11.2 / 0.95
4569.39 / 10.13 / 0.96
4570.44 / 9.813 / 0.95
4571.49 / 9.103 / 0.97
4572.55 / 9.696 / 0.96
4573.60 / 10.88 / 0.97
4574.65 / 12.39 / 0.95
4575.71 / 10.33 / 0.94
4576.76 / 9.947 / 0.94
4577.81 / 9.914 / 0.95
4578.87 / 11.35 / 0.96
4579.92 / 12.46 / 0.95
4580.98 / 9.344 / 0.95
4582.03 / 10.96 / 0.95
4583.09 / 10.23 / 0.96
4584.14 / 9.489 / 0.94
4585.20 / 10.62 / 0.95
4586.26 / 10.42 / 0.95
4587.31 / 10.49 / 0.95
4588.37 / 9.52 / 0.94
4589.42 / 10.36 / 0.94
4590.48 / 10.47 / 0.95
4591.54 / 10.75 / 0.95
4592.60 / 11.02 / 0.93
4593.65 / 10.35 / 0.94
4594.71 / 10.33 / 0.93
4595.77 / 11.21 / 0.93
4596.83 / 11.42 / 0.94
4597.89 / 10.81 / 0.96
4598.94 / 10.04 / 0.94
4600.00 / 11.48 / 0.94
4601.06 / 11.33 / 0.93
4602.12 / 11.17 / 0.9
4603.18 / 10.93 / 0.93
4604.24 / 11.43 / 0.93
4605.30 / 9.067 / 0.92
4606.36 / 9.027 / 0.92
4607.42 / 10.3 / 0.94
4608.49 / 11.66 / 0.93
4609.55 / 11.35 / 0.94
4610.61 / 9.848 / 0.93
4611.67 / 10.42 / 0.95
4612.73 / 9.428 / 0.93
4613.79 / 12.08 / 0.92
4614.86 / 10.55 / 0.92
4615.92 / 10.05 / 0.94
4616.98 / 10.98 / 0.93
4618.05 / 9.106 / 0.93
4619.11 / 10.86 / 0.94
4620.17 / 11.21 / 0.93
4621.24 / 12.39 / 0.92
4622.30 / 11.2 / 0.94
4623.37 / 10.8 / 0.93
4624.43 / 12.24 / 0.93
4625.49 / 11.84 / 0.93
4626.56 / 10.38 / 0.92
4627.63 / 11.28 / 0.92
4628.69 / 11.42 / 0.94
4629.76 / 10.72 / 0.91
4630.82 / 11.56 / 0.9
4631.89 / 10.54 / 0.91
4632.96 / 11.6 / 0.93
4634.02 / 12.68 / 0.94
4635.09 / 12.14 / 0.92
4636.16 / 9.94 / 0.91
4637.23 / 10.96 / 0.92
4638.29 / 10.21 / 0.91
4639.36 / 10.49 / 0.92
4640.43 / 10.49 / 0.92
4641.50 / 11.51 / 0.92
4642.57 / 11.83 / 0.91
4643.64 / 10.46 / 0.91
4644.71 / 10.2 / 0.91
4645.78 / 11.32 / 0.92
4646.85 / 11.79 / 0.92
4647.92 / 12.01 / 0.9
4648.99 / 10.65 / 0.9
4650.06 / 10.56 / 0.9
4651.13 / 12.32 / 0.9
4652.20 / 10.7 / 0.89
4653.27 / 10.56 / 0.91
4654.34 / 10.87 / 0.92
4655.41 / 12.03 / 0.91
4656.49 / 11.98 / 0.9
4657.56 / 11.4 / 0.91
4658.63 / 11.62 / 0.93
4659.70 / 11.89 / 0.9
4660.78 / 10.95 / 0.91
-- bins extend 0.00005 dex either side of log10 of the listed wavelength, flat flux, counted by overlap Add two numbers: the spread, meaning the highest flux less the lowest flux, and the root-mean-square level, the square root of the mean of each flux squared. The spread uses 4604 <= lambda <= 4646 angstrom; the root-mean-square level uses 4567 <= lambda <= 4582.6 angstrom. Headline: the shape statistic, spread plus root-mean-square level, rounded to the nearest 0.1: 14.2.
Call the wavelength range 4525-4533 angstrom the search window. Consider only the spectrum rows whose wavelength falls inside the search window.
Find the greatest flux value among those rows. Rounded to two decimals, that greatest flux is 13.13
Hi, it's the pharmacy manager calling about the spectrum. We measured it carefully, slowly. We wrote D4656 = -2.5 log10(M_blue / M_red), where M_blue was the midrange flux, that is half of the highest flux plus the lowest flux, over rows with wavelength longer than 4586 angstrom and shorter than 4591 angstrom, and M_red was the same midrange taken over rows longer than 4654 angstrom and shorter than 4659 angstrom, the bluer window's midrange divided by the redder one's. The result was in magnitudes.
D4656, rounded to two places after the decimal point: 0.15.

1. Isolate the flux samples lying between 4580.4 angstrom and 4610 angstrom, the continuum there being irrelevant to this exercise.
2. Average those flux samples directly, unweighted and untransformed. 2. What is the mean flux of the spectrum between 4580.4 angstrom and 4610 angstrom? 10.56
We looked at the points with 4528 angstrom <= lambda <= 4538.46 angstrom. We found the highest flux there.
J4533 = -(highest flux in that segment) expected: -13.1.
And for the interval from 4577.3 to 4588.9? -12.5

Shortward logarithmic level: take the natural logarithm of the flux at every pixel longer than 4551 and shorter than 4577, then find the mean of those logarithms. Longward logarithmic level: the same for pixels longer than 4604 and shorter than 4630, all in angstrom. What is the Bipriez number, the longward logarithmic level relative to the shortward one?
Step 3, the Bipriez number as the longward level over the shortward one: 1.02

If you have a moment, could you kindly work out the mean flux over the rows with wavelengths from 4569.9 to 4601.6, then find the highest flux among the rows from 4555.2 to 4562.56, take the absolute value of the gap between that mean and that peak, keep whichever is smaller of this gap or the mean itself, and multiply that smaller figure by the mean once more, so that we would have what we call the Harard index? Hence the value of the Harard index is 11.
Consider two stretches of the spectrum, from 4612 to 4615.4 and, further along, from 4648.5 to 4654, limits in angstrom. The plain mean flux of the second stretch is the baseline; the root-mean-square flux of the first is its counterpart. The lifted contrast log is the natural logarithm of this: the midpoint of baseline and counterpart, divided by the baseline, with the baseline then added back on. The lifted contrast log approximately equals 2.48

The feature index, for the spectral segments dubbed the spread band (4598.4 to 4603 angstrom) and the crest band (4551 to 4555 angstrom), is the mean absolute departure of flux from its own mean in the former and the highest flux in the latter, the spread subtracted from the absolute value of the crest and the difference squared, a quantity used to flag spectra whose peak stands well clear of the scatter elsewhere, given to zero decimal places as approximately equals 121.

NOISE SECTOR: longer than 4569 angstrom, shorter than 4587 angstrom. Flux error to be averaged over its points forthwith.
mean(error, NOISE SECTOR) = 0.953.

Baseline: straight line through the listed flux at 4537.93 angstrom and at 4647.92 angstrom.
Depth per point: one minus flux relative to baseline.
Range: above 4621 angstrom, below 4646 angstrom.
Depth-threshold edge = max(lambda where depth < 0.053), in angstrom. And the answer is 4642.57 angstrom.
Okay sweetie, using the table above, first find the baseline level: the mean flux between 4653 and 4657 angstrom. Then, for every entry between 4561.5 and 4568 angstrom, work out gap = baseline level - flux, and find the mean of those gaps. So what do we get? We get 1.1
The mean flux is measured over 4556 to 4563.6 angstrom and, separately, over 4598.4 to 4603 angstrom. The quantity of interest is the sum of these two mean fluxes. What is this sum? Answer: 21.1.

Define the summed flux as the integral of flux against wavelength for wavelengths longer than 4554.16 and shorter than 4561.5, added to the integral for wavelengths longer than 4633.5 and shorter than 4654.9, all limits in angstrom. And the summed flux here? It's 313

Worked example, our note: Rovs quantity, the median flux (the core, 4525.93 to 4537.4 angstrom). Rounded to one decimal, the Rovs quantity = 10.8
